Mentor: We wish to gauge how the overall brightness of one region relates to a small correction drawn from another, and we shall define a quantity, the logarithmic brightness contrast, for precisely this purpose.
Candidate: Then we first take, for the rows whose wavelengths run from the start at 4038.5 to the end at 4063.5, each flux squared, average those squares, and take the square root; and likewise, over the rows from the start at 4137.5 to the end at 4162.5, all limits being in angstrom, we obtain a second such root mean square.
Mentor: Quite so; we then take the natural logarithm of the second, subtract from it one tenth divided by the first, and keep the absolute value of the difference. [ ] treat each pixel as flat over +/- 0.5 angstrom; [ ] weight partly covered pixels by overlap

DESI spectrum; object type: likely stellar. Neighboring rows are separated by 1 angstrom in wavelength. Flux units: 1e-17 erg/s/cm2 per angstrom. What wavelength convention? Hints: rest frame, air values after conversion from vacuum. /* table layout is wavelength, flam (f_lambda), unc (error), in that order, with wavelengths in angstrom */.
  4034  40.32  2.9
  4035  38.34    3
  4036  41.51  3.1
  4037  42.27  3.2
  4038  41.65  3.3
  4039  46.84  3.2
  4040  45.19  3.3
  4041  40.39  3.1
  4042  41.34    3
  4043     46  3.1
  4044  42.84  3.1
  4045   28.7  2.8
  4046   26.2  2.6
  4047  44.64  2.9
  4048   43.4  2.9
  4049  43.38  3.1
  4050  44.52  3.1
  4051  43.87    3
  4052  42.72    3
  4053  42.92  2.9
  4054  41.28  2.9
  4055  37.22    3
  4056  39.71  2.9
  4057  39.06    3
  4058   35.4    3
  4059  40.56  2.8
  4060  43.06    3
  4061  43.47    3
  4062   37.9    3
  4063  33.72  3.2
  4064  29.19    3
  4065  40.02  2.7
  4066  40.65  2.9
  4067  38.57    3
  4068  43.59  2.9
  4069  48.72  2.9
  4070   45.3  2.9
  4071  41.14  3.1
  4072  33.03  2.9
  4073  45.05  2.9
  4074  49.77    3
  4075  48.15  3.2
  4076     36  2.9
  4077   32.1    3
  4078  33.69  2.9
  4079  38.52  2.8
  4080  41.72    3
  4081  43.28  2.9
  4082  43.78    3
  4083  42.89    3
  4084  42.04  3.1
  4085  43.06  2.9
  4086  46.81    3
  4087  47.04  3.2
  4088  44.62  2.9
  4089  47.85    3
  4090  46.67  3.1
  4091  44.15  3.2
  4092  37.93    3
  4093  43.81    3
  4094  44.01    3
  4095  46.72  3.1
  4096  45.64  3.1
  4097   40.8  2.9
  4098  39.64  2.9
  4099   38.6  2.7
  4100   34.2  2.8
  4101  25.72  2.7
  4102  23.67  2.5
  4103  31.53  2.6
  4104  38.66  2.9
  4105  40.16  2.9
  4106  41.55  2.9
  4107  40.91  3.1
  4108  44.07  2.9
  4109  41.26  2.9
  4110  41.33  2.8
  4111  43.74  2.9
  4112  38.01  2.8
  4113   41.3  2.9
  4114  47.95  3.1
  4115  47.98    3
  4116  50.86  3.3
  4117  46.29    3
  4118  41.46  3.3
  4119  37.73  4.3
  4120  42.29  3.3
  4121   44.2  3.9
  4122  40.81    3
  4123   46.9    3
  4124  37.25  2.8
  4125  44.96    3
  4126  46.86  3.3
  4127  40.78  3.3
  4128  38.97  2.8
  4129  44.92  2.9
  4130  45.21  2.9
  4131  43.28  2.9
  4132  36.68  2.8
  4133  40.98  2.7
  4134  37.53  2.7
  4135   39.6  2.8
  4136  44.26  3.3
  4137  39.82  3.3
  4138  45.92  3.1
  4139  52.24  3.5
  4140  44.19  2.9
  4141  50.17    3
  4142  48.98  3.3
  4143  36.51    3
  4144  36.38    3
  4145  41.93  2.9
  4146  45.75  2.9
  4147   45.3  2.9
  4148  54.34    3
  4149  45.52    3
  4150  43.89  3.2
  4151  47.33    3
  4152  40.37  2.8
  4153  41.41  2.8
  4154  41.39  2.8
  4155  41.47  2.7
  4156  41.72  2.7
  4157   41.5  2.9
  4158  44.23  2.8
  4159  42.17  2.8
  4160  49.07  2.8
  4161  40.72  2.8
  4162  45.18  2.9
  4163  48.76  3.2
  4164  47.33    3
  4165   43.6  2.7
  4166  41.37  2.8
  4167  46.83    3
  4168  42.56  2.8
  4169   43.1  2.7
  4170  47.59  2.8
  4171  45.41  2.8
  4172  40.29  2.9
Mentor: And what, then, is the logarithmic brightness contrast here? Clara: 3.79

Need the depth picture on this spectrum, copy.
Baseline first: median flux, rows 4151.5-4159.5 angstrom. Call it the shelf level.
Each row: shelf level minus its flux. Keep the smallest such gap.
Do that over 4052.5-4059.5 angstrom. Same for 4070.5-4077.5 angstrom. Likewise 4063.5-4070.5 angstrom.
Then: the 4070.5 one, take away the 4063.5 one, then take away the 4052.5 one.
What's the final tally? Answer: 0.4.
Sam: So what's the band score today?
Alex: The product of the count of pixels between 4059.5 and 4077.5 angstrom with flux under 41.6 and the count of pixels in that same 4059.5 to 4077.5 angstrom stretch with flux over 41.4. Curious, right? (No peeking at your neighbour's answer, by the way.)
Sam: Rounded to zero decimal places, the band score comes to 80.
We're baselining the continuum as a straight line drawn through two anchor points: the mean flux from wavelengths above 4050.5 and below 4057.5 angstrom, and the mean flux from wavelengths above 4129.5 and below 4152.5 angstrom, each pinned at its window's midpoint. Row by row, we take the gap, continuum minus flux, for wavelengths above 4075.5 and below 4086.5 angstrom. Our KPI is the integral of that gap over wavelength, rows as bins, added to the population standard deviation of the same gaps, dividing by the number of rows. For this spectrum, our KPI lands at 21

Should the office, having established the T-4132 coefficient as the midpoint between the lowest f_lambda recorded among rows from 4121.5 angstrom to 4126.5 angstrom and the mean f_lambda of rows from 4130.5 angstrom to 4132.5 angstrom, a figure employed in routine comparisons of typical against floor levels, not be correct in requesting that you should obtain 38.6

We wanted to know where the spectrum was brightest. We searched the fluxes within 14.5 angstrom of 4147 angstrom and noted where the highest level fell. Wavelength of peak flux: 4148 angstrom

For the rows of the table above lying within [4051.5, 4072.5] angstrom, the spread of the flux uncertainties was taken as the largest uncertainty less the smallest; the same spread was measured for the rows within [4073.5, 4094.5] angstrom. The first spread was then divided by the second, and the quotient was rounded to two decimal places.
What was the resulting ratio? 1.25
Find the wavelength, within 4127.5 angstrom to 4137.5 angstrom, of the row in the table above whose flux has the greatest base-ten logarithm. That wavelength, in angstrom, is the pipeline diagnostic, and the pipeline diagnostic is 4130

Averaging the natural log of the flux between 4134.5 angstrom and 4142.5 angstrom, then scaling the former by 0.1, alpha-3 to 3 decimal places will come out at 0.382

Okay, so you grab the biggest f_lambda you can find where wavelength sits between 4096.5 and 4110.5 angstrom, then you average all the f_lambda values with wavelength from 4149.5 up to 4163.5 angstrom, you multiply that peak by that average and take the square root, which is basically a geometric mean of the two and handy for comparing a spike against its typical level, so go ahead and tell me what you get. 43.8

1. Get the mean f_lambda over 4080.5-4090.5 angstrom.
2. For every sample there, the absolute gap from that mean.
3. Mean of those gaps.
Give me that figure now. 1.8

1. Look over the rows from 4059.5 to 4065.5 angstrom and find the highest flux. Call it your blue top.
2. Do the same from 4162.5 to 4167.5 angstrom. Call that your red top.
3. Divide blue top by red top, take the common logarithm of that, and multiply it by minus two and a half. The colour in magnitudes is 0.12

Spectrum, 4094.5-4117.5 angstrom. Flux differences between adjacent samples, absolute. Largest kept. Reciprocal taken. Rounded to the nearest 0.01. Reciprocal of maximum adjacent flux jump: 0.12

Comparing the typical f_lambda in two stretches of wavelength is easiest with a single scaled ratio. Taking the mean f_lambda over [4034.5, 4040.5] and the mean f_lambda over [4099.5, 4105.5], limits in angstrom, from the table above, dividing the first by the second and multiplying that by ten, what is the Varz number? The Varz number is 13.2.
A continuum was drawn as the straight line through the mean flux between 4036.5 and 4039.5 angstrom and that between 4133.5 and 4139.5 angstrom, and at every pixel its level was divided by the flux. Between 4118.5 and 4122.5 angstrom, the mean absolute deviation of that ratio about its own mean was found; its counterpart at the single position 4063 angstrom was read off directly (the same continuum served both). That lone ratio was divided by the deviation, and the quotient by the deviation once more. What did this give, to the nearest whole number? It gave 491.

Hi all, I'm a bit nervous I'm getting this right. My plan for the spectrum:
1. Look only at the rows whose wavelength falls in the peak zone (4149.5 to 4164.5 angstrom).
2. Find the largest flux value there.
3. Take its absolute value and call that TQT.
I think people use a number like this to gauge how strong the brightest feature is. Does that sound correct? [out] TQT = 49.1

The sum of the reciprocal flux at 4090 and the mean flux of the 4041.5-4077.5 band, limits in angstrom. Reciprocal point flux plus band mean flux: 40.4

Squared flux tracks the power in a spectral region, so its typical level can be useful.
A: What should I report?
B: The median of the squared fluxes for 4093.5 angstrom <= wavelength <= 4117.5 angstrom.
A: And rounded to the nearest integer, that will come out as 1704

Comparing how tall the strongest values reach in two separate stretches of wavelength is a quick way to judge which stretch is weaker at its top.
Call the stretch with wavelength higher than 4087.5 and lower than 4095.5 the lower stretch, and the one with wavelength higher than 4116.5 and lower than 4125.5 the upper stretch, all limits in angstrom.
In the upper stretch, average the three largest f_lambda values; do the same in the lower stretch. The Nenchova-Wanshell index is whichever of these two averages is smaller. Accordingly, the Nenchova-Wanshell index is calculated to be 46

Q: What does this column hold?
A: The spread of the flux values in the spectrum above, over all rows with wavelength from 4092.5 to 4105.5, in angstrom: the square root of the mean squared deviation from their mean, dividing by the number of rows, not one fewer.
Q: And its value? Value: 7.0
